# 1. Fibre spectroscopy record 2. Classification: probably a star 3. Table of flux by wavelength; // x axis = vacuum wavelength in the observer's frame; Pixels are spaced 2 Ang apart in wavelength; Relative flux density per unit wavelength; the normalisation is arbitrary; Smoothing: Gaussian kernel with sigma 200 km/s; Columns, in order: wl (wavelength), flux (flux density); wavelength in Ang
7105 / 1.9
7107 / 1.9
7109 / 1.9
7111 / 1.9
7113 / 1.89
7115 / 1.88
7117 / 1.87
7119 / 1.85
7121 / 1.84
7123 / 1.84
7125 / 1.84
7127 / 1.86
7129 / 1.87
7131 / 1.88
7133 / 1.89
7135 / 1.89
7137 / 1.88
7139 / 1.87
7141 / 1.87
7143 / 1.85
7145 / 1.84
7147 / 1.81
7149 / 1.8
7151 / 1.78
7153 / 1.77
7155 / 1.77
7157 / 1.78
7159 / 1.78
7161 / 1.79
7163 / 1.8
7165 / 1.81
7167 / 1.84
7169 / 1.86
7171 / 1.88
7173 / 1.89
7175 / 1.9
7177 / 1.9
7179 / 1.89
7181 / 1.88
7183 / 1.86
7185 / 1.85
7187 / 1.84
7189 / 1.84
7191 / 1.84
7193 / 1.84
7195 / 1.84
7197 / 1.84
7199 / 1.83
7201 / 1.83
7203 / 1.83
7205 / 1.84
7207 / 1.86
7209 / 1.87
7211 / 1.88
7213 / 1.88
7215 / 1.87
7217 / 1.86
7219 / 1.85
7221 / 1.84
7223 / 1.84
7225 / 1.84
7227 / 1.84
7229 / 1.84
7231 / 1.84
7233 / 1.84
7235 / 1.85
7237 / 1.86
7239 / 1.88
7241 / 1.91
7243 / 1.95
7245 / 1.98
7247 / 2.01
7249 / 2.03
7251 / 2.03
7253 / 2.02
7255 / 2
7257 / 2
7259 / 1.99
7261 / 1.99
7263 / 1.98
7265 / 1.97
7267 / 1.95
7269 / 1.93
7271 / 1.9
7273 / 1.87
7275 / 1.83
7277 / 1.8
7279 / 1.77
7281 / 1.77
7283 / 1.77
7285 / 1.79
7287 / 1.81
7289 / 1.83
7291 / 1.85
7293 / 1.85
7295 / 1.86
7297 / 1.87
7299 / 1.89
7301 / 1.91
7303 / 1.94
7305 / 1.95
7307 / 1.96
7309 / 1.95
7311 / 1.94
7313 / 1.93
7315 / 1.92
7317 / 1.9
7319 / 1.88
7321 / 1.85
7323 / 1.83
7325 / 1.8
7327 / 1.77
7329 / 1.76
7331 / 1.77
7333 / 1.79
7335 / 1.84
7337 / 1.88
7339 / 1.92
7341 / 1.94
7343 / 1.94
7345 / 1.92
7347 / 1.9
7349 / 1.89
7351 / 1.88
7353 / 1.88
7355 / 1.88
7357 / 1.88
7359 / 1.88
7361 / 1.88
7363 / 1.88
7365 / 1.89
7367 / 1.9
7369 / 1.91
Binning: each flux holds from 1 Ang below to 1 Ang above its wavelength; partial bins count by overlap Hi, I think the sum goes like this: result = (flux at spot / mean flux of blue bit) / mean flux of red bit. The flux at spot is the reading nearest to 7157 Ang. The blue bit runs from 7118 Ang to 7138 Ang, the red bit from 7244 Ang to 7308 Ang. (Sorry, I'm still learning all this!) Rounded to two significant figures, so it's 0.50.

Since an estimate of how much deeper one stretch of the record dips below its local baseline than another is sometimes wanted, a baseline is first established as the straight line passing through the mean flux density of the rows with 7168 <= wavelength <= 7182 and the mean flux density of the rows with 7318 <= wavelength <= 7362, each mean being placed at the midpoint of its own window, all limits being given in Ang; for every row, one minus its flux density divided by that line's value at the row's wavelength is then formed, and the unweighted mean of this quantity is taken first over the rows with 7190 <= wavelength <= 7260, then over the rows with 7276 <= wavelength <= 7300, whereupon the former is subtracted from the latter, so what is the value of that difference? 0.03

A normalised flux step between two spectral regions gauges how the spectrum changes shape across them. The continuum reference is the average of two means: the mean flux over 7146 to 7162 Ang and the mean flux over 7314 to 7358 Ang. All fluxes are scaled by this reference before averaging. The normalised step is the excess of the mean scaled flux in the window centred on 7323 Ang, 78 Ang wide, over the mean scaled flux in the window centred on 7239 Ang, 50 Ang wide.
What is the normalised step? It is -0.02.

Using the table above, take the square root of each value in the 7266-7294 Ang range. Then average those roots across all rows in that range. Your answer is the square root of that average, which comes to 1.16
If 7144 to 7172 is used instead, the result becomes 1.16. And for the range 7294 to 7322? 1.18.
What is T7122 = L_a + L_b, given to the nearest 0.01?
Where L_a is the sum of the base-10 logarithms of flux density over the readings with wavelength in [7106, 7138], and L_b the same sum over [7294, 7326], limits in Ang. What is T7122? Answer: 8.82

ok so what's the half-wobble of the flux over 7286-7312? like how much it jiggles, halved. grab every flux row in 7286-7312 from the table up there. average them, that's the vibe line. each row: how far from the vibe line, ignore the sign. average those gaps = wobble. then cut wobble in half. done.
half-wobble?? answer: 0.022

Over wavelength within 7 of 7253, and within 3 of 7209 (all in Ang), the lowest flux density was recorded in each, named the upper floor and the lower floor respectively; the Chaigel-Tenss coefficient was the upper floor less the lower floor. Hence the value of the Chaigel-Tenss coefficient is 0.13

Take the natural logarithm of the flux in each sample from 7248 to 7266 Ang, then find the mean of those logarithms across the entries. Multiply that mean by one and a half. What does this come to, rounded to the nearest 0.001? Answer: 1.040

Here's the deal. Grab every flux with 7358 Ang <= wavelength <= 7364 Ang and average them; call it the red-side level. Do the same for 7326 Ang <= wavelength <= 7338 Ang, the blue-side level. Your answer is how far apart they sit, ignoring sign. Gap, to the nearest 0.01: 0.08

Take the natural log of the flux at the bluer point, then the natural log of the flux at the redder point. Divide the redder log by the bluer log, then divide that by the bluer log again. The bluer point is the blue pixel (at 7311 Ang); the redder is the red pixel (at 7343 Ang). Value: 1.51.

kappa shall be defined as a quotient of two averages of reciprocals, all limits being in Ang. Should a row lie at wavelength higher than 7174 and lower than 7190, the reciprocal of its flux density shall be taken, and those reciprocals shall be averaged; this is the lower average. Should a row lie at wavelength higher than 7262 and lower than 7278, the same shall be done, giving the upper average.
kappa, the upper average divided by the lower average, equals 0.98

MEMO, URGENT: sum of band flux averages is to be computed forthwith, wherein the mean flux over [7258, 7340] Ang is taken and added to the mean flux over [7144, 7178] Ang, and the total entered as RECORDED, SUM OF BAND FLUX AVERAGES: 3.70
